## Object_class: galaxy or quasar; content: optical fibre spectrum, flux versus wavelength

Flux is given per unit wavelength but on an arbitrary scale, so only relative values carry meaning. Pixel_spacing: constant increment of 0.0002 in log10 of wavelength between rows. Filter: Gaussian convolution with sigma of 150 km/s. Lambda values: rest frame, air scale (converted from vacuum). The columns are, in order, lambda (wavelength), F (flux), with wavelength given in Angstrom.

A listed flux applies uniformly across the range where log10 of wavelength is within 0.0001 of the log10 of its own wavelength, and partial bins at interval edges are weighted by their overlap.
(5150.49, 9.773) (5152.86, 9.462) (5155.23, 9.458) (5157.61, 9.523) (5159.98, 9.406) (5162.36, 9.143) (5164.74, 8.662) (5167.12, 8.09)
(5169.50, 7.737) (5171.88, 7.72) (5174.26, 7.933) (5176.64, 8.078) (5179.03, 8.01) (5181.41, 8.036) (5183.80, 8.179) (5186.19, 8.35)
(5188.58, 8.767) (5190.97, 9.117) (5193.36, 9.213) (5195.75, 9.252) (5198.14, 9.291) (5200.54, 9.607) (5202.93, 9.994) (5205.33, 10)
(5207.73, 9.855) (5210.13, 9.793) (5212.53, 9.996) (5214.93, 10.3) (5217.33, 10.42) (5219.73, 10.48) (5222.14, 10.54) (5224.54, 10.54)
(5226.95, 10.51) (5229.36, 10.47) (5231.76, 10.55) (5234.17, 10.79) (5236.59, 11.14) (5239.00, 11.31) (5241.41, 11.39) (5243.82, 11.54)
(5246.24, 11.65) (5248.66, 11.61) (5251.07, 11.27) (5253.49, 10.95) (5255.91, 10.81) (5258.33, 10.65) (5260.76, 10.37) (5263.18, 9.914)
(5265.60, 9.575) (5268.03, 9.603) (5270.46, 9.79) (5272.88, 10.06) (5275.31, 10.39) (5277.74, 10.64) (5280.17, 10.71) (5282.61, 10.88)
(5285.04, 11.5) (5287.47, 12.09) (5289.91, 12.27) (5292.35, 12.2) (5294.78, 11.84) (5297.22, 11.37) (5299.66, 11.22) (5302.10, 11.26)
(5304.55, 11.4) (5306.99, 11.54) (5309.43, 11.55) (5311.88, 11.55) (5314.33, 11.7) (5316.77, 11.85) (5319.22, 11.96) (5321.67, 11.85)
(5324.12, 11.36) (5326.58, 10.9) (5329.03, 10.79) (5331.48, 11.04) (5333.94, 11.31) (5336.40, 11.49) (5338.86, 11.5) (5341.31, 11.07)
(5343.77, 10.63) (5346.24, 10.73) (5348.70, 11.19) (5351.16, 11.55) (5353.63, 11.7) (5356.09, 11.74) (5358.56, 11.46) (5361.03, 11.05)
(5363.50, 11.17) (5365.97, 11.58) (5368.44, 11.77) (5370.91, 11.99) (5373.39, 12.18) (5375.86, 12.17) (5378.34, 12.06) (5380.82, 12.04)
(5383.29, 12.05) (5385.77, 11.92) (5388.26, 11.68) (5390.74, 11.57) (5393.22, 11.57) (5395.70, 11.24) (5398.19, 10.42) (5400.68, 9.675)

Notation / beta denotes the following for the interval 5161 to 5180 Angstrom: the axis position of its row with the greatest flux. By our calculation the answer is 5162.36 Angstrom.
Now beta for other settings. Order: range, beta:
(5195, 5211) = 5205.33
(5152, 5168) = 5157.61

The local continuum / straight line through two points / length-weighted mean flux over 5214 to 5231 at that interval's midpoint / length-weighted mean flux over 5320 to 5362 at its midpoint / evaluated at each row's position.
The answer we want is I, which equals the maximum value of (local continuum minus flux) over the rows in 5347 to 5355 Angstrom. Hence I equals 0.1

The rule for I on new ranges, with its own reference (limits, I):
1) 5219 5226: 0.0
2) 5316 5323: -0.7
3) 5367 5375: -0.3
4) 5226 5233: 0.1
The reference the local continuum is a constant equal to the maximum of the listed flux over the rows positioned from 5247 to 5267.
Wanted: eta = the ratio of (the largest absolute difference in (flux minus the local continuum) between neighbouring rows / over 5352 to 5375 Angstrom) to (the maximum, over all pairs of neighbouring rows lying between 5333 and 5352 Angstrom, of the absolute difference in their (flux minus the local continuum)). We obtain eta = 0.89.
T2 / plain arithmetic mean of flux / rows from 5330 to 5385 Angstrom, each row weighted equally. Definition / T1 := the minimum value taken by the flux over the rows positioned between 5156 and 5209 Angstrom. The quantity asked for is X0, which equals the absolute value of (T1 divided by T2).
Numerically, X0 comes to 0.7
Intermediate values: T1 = 7.72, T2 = 11.5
